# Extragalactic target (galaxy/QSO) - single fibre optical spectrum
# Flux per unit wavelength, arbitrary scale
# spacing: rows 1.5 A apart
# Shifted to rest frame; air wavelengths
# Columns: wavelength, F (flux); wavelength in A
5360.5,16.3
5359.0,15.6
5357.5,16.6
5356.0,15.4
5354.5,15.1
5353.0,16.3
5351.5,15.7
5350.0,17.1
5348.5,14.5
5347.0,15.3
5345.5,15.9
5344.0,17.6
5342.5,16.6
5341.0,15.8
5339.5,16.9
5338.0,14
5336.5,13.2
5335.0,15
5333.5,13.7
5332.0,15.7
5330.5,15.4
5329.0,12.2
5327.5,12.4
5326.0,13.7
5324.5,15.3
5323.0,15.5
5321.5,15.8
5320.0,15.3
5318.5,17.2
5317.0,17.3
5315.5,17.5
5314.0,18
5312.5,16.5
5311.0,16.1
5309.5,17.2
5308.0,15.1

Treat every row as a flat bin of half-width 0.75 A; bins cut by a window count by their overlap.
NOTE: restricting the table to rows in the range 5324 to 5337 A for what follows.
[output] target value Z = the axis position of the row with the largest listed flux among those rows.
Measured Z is 5332.0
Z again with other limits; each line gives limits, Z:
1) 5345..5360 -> 5350.0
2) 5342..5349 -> 5344.0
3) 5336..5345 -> 5344.0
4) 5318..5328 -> 5318.5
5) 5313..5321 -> 5314.0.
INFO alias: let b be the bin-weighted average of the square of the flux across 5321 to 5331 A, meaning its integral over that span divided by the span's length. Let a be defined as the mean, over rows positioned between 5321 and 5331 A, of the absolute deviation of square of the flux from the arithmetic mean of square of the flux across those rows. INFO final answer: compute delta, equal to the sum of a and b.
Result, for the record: 243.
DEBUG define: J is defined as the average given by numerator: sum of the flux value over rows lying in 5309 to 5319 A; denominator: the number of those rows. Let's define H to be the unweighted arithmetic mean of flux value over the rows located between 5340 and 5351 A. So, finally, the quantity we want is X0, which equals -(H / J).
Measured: -0.94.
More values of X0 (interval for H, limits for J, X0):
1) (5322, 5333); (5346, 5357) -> -0.92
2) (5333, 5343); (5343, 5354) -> -0.94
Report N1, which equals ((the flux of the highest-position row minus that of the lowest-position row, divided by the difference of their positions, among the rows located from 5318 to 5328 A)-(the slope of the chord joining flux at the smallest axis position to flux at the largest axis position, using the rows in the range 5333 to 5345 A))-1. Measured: -1.9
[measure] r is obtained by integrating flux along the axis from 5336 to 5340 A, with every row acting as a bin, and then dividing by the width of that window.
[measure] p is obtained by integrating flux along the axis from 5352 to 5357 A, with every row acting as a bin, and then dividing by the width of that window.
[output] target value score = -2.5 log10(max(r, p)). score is -2.99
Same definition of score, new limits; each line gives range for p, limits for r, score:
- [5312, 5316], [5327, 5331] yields -3.10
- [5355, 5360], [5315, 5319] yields -3.10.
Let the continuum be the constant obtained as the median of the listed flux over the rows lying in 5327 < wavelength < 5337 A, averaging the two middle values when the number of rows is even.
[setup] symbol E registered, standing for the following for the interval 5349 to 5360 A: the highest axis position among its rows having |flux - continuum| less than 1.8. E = 5356.0 A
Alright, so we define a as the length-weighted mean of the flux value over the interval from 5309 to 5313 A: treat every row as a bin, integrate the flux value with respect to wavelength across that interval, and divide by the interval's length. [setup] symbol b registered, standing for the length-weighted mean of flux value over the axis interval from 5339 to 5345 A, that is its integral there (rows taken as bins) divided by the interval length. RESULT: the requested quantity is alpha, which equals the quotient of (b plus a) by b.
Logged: 1.99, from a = 16.6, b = 16.7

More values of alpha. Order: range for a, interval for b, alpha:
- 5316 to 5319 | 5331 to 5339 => 2.20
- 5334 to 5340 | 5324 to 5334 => 2.04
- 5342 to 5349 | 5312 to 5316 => 1.92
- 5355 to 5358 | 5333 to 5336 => 2.11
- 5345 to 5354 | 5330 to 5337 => 2.08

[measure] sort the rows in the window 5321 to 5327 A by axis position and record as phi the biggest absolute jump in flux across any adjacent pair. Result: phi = 1.6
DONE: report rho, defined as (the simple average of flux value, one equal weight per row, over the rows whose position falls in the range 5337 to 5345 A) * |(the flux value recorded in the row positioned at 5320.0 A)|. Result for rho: 248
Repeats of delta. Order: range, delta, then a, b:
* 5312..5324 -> 306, 29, 277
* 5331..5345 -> 277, 38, 239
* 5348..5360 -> 272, 21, 251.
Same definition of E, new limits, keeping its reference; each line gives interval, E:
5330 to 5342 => 5338.0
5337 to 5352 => 5348.5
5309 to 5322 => 5320.0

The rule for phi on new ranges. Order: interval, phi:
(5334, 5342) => 2.9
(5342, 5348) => 1.7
